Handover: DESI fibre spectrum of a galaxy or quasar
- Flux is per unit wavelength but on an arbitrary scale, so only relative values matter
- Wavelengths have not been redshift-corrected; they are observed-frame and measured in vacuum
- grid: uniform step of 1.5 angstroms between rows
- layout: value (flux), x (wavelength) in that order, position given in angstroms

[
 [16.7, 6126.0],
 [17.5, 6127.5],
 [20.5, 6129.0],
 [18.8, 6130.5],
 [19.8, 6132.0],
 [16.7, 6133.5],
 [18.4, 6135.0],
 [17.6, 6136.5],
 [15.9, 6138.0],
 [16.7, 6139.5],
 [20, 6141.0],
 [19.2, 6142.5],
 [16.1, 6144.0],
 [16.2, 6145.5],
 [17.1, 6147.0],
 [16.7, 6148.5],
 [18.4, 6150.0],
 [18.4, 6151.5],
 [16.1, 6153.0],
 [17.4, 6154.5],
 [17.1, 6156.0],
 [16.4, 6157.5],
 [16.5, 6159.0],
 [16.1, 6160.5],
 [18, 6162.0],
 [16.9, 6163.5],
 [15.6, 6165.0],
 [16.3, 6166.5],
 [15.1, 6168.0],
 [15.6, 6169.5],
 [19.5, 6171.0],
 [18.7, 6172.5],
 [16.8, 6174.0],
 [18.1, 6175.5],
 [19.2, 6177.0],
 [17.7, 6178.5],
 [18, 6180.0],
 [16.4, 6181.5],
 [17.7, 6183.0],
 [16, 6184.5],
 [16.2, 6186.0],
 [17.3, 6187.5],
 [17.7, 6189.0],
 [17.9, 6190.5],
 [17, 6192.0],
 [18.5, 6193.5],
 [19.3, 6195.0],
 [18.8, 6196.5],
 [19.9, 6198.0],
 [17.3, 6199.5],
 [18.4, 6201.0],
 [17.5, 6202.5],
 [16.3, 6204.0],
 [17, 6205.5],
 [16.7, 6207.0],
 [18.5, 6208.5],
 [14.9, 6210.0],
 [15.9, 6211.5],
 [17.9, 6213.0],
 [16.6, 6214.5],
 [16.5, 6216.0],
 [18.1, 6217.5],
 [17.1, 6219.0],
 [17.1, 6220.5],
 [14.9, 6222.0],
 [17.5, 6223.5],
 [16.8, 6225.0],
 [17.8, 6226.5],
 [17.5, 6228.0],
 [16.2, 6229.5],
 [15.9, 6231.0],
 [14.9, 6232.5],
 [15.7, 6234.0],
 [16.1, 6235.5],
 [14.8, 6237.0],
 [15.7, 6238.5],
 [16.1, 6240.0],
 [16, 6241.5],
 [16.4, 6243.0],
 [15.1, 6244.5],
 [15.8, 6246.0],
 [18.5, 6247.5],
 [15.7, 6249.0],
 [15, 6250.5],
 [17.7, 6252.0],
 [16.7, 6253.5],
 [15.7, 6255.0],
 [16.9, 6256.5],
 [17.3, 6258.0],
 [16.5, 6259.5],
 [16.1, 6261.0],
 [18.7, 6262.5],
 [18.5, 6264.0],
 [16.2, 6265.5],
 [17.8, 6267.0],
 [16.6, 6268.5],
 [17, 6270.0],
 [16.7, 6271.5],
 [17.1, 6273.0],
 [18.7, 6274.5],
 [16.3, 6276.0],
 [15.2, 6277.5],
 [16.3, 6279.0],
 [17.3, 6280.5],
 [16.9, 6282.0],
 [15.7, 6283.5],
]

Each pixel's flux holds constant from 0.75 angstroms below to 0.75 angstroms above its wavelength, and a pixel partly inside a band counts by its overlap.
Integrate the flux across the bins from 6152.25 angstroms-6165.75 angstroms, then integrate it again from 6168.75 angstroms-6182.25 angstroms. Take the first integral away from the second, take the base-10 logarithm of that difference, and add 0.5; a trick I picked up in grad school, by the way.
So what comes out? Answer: 1.67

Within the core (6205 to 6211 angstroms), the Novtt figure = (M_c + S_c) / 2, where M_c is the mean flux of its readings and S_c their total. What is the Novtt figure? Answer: 41.9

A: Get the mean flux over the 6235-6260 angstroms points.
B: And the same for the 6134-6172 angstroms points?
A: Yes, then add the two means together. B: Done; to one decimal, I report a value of 33.3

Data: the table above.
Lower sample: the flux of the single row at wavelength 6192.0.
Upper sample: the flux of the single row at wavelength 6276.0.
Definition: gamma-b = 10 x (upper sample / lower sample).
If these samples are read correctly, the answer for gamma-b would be 9.59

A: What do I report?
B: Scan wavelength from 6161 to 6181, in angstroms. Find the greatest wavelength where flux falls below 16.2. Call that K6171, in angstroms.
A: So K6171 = 6169.5 angstroms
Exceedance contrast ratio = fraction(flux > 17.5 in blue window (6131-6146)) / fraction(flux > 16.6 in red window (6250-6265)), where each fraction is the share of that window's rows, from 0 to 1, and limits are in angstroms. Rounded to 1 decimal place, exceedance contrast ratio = 0.8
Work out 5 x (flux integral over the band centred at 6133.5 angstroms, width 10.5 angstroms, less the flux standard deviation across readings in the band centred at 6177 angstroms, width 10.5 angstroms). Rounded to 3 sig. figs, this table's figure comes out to 953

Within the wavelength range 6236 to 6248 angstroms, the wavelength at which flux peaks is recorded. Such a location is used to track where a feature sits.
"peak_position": 6247.5 angstroms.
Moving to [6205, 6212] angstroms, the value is 6208.5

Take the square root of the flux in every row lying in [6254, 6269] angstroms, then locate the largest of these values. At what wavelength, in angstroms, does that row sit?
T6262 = 6262.5 angstroms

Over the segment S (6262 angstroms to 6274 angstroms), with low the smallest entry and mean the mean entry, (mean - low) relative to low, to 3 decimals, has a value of 0.069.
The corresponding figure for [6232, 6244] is 0.062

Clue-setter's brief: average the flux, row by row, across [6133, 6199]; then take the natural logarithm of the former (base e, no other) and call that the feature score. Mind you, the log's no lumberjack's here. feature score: 2.86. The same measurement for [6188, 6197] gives 2.90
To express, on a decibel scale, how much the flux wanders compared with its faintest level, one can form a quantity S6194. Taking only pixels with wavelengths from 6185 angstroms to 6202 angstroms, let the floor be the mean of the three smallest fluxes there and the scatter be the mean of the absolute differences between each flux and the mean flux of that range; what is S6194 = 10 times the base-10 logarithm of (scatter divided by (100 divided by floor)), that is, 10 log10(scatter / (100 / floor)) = -8.4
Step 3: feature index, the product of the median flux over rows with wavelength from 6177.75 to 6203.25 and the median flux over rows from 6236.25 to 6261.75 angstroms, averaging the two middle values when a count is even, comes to 285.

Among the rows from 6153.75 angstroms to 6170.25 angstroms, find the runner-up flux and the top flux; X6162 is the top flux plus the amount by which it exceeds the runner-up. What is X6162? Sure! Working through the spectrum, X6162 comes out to 18.6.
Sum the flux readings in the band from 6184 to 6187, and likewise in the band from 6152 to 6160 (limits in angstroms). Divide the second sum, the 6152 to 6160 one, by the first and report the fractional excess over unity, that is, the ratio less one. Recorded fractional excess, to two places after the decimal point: 1.59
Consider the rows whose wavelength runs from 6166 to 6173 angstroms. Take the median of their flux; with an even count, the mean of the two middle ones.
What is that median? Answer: 16.3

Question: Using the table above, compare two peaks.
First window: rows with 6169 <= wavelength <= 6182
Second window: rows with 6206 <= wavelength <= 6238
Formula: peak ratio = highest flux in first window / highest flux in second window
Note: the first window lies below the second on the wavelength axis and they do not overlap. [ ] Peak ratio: 1.05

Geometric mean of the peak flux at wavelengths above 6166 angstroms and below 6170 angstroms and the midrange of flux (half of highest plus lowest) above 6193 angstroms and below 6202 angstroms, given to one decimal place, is 17.4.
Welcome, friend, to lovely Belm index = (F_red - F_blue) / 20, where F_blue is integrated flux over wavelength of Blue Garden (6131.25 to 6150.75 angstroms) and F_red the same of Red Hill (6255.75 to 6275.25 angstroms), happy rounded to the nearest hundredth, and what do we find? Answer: -0.35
